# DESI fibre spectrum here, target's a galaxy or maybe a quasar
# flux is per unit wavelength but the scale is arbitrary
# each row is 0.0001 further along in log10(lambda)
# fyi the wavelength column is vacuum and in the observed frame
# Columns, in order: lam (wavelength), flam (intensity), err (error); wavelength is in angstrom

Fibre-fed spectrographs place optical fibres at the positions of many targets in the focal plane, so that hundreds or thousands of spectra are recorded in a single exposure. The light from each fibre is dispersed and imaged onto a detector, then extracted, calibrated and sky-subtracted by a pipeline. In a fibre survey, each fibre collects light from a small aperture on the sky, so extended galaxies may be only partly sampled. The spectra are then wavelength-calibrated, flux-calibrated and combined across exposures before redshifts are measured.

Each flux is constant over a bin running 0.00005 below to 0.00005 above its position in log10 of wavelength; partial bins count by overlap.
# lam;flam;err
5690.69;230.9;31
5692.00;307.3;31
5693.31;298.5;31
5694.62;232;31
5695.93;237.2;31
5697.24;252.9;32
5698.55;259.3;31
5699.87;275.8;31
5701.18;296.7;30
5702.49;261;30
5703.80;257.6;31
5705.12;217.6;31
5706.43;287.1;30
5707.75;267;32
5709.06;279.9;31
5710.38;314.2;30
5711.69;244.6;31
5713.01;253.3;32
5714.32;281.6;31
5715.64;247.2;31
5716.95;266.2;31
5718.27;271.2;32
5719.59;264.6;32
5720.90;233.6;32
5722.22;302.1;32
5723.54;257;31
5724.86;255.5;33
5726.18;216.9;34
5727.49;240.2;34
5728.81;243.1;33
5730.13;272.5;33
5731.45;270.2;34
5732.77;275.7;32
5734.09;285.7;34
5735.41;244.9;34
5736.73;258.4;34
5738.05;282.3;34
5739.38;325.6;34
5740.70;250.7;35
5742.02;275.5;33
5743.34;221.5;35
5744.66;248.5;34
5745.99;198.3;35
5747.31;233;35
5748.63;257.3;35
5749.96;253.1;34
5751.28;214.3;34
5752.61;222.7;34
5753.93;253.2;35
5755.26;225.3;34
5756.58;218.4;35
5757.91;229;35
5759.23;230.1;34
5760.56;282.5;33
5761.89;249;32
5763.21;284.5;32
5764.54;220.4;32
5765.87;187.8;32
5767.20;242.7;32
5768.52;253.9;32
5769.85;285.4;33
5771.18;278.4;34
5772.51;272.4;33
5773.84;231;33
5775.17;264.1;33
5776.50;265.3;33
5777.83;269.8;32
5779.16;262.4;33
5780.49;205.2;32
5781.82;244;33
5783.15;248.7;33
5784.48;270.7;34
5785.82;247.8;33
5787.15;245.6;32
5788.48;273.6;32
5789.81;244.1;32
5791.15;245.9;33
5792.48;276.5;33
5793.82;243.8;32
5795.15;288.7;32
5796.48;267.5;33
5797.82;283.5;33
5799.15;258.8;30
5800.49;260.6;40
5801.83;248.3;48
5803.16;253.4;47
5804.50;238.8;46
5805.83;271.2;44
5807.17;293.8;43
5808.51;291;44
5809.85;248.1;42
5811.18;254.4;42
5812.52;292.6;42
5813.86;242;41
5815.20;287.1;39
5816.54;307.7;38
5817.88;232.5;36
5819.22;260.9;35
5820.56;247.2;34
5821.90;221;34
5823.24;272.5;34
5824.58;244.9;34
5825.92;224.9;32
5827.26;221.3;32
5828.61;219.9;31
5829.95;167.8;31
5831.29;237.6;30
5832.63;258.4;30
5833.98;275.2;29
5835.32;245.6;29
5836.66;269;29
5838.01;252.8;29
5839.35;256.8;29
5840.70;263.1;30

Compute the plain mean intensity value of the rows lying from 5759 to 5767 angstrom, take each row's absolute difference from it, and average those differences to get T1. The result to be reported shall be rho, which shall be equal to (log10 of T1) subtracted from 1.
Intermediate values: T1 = 29.6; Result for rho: -0.47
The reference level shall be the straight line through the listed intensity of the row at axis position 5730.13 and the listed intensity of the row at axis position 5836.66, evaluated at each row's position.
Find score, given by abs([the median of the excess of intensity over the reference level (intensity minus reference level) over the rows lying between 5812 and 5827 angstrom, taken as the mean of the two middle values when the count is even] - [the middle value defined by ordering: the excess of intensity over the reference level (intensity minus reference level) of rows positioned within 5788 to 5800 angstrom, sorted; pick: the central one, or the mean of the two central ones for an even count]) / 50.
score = 0.39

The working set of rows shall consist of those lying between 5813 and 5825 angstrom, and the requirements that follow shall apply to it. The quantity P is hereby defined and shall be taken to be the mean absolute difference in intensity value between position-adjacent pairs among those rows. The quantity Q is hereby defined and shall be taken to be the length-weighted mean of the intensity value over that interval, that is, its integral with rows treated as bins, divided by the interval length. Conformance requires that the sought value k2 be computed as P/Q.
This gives 0.140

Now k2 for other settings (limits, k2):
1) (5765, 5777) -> 0.092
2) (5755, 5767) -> 0.125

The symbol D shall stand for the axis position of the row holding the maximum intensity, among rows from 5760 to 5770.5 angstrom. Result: 5769.85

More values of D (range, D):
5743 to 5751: 5748.63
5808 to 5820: 5816.54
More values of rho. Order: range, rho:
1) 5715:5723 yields -0.20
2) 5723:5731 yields -0.15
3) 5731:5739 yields -0.08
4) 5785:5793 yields -0.11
